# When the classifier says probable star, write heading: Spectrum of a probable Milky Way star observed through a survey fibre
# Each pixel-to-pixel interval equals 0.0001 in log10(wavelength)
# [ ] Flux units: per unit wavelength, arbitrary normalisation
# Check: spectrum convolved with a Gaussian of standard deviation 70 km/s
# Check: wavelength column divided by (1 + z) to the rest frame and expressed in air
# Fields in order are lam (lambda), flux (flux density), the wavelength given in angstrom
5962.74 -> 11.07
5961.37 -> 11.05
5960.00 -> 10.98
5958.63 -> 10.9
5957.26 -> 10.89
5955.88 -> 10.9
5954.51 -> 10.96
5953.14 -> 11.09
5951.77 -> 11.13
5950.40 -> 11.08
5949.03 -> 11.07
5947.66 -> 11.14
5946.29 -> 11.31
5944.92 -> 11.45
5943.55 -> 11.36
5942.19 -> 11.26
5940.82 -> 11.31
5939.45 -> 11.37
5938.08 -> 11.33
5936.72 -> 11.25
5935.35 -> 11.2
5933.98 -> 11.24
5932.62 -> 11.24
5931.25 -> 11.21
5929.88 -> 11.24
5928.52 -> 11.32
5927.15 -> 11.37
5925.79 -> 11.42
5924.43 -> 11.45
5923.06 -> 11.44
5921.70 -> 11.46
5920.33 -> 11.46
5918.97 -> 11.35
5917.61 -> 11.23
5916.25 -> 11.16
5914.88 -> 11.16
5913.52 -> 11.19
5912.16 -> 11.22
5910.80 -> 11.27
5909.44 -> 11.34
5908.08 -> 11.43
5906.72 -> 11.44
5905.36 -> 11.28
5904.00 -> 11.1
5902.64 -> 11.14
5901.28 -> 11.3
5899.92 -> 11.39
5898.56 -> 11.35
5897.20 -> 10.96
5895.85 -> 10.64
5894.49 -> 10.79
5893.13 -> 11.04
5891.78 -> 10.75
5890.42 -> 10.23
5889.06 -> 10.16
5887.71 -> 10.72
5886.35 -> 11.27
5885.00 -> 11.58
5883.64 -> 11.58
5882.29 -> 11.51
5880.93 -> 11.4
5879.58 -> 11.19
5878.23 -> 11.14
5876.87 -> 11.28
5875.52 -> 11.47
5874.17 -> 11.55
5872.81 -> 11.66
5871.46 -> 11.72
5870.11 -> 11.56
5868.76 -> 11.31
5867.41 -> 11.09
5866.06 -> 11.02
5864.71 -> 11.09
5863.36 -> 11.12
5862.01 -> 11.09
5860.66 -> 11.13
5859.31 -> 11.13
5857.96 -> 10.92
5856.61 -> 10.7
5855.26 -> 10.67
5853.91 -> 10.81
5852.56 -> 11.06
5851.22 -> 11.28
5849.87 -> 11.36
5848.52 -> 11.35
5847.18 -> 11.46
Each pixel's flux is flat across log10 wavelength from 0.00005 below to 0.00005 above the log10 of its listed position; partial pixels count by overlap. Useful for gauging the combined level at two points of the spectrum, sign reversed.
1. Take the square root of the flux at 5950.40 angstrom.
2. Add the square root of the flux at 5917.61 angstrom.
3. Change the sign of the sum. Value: -6.68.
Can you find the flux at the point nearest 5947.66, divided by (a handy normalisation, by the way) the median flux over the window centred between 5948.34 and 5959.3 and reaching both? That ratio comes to 1.01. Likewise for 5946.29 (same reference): 1.03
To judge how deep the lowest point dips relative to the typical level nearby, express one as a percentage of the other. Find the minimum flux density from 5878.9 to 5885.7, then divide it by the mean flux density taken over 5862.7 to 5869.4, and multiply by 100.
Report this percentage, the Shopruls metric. 101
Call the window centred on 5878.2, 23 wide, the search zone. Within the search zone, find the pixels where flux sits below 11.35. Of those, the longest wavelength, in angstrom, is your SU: 5889.06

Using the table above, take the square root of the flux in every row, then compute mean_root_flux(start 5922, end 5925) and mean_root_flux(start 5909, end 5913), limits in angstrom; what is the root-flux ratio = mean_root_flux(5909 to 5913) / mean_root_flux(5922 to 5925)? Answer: 0.99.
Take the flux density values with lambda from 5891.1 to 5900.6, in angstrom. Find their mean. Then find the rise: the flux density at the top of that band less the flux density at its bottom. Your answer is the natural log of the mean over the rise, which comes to 2.8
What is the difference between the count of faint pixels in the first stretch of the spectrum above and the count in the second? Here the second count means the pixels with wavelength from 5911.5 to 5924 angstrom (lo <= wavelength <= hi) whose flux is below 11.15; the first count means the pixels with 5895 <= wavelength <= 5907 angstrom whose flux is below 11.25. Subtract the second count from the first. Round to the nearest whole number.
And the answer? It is 4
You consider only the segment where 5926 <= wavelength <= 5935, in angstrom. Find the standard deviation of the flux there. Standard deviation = 0.06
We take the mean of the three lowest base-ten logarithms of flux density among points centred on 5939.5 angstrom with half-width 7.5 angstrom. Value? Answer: 1.05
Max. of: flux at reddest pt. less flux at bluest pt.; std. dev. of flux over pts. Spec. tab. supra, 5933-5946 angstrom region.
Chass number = 0.21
